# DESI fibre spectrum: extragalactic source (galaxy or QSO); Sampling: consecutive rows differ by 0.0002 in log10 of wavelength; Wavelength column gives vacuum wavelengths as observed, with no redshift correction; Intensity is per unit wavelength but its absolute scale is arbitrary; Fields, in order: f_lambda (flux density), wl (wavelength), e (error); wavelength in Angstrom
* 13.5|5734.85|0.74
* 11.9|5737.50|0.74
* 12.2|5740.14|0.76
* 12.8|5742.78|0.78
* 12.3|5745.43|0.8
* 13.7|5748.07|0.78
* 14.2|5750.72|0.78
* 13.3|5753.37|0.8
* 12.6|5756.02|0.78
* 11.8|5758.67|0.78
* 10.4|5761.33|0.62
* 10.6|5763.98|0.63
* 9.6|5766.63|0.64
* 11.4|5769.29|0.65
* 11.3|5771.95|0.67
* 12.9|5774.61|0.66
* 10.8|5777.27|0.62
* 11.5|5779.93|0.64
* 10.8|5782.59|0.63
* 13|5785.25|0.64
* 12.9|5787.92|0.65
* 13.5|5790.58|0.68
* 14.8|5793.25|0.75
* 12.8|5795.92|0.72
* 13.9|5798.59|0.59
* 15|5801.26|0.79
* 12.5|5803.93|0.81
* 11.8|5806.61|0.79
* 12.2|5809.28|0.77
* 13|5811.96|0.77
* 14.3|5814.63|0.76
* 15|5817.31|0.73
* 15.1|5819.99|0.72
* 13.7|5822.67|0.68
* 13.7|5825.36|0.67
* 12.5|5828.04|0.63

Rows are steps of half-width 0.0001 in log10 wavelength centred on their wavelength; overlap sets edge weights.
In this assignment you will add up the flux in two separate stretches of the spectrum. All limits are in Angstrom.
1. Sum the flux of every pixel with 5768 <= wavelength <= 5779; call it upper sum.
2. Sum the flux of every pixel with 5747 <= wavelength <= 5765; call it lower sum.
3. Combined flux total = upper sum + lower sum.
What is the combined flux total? 133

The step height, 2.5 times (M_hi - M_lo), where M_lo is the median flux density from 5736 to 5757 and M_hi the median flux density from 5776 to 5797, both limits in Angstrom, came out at 0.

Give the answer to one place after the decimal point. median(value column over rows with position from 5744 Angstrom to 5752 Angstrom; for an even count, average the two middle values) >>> 13.7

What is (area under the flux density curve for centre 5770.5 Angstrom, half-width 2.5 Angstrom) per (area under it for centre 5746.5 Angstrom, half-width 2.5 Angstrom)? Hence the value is 0.88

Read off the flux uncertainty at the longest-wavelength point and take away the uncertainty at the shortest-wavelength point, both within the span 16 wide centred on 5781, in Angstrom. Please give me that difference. -0.01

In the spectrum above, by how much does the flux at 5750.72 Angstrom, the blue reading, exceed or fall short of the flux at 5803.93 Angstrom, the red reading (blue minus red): 1.7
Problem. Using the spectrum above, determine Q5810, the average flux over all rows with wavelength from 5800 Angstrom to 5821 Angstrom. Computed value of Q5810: 13.6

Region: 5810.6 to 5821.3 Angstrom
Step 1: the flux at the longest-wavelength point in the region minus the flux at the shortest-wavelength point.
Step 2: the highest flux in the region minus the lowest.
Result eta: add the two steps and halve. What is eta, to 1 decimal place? 2.1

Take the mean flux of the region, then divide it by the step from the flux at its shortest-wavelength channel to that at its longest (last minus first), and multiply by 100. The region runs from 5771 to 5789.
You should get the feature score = 743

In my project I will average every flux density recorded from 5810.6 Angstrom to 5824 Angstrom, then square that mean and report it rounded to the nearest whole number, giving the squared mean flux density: 202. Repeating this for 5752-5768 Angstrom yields 130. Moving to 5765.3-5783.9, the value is 125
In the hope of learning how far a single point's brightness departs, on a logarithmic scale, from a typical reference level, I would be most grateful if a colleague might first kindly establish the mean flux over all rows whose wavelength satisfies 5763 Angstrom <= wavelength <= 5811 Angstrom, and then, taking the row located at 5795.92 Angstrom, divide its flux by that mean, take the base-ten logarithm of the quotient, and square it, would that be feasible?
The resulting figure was 0.0003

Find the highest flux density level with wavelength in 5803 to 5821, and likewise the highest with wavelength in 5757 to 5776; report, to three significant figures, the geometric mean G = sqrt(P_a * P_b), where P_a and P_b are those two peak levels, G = 14.0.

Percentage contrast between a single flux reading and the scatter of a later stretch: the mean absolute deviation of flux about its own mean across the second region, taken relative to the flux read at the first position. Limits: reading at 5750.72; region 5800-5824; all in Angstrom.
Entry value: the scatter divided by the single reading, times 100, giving 7.8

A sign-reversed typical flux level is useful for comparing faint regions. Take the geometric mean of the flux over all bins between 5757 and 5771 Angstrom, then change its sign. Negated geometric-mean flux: -10.7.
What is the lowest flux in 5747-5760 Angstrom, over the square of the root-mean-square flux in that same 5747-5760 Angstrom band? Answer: 0.068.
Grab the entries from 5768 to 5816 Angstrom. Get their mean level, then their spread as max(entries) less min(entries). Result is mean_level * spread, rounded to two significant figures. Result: 53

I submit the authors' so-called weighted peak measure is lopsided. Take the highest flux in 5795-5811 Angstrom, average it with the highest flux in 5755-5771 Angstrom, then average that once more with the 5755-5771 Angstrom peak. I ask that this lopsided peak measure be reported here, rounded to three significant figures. 13.2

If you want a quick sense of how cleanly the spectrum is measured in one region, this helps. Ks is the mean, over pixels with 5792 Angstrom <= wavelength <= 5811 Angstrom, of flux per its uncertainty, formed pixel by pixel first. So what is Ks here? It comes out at 18.0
